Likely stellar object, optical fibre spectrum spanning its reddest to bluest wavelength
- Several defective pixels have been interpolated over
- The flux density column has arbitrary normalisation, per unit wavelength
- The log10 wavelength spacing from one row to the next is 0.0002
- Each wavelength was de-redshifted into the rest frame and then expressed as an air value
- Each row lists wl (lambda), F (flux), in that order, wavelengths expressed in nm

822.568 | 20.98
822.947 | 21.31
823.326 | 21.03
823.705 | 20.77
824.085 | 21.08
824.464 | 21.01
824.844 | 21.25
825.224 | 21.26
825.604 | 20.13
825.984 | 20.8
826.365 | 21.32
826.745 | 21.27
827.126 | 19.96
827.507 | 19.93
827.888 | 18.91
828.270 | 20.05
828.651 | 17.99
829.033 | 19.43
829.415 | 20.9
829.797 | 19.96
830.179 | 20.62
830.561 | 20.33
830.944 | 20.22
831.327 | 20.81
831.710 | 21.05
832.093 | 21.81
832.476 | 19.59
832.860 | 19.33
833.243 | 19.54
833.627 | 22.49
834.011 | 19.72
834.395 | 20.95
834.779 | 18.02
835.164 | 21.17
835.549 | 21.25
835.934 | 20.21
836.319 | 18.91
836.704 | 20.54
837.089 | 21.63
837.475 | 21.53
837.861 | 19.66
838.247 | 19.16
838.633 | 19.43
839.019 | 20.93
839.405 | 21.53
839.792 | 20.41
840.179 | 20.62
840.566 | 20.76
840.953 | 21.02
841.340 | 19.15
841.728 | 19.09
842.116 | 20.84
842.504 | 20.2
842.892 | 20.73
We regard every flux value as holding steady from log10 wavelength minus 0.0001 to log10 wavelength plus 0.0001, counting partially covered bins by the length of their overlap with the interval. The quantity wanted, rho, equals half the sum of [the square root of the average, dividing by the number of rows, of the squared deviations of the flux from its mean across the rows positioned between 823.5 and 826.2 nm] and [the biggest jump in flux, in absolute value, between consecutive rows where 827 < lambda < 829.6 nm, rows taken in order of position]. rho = 1.21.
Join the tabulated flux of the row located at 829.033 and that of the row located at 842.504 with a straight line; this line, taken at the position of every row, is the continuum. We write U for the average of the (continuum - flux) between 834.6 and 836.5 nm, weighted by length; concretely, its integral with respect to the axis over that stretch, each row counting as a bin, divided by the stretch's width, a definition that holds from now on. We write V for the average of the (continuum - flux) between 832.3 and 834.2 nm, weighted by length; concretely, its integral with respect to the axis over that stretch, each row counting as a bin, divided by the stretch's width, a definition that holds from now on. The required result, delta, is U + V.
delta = -0.6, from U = -0.1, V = -0.47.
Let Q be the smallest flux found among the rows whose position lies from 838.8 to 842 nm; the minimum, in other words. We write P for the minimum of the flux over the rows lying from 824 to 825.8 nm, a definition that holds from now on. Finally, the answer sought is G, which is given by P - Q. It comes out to 1.0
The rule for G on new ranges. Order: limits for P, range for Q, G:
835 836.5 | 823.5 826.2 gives -1.2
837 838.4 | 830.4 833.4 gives -0.2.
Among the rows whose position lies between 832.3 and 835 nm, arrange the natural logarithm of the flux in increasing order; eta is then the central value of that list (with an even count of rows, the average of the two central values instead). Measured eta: 2.975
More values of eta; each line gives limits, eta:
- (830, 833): 3.019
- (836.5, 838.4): 3.022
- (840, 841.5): 3.030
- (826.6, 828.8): 2.993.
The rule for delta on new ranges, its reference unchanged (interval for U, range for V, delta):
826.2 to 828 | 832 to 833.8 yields -1.8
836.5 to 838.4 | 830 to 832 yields -1.7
